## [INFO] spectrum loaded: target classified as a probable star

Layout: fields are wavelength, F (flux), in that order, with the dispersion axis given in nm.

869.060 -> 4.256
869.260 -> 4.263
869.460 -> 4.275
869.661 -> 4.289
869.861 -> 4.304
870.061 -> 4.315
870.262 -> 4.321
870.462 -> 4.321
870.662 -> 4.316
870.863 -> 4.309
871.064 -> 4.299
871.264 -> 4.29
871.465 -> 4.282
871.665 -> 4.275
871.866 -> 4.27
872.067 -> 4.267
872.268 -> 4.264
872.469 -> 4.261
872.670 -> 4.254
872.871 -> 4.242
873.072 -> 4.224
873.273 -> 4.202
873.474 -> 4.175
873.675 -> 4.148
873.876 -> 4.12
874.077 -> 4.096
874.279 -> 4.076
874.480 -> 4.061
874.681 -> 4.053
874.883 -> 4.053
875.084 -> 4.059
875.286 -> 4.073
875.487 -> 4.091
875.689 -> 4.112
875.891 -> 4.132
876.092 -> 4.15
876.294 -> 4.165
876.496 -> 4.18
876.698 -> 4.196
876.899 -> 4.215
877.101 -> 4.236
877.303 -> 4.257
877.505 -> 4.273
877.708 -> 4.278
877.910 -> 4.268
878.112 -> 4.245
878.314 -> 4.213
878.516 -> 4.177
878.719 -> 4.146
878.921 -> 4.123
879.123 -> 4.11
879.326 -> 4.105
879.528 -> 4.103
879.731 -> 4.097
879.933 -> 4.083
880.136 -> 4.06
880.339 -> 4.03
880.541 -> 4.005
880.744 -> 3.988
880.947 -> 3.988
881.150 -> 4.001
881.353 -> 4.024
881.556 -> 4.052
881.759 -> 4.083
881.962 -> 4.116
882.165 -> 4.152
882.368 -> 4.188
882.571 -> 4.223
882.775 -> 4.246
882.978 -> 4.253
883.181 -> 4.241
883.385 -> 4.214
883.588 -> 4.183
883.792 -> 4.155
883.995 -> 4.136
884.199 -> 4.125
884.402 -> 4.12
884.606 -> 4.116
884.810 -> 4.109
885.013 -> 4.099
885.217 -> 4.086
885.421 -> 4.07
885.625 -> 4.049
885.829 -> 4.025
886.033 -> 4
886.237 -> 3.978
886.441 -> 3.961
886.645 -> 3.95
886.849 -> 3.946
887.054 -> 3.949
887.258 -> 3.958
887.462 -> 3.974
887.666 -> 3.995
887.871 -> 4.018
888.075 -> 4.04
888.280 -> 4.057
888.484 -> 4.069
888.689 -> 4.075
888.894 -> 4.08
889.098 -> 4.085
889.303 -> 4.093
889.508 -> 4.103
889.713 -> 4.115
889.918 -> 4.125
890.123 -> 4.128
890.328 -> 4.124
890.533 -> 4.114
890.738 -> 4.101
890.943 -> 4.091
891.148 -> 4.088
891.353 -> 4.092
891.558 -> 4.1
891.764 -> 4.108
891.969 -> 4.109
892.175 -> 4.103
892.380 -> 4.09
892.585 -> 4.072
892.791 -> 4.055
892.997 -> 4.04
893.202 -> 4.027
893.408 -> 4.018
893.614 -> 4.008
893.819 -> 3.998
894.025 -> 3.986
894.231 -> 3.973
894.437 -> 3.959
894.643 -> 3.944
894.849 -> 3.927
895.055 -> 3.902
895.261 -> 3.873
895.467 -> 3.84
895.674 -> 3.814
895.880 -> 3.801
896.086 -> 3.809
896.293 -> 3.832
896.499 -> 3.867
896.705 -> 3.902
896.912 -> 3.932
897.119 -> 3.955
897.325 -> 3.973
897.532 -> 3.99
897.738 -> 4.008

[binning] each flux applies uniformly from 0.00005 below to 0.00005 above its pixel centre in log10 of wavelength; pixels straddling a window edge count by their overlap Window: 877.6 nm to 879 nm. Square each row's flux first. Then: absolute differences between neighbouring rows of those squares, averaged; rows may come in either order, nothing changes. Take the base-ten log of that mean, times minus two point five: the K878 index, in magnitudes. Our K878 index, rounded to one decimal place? 1.7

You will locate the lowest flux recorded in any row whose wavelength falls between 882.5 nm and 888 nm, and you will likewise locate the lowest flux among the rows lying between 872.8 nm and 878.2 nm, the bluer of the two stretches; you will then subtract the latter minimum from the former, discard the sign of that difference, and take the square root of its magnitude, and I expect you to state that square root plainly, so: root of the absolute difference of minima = 0.33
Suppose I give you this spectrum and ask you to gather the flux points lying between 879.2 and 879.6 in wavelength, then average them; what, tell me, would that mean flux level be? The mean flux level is 4.104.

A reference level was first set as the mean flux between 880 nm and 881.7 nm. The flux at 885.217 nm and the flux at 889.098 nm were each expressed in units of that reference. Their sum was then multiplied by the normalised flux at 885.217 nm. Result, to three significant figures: 2.07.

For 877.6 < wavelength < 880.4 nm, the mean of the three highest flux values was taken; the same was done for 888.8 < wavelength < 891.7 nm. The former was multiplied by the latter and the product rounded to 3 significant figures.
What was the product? 17.6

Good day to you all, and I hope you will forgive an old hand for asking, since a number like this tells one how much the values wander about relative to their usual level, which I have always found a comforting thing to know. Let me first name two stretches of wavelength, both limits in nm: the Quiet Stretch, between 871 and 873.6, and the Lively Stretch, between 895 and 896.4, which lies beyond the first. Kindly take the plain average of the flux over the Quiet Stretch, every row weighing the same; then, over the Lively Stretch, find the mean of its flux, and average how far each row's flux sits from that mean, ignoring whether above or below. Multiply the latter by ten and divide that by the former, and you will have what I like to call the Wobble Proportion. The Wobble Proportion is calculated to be 0.066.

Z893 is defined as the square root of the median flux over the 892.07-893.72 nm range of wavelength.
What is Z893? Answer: 2.01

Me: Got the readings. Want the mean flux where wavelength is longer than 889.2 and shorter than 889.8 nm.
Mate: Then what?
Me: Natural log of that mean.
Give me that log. 1.41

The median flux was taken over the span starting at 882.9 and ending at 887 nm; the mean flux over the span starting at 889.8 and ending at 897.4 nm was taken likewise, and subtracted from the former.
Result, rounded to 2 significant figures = 0.11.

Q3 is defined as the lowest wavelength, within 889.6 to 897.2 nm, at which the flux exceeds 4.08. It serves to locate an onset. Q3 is 889.713 nm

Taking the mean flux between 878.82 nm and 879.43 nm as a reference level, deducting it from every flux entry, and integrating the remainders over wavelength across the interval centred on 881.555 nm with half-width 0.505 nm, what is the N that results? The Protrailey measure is -0.06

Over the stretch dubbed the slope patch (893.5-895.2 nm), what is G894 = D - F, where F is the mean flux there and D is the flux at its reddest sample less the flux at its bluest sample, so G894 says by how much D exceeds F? -4.07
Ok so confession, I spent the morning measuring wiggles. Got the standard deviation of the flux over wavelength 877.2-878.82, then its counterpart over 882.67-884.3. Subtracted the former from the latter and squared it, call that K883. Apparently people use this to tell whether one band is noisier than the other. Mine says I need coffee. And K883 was 0.0000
